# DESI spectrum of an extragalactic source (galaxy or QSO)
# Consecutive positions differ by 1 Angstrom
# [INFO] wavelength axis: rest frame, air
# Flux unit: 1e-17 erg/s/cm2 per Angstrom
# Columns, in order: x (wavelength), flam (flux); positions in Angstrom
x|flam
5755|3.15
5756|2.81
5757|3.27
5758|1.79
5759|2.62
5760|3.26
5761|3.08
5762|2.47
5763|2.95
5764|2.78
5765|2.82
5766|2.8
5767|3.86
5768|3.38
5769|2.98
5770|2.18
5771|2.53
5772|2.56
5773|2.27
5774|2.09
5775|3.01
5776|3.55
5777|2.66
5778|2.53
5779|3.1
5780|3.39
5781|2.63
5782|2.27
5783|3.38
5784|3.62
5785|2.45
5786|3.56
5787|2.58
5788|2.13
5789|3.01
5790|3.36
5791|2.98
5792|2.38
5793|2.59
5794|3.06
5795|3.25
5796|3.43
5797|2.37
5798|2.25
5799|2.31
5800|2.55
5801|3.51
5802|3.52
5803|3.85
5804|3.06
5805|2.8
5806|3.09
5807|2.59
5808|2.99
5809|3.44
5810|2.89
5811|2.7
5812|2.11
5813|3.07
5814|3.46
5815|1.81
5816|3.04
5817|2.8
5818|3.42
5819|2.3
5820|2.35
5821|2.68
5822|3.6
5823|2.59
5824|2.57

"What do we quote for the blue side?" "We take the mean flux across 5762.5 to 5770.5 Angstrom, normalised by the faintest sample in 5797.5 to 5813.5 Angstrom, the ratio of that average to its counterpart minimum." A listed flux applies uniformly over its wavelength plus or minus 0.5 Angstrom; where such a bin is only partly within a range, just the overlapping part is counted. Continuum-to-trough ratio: 1.41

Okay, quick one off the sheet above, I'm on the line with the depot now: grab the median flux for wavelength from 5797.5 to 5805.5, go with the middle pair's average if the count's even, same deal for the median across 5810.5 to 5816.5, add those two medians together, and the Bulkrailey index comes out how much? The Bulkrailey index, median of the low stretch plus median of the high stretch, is 5.80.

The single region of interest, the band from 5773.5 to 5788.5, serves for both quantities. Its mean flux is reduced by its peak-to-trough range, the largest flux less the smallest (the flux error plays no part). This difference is 1.33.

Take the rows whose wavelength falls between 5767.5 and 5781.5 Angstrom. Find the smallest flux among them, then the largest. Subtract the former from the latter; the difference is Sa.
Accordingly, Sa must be 1.5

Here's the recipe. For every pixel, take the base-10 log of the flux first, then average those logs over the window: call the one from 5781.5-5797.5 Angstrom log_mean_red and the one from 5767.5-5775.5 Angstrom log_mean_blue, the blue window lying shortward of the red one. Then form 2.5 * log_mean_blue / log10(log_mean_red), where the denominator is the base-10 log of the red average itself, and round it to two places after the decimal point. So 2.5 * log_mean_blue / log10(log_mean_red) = -3.03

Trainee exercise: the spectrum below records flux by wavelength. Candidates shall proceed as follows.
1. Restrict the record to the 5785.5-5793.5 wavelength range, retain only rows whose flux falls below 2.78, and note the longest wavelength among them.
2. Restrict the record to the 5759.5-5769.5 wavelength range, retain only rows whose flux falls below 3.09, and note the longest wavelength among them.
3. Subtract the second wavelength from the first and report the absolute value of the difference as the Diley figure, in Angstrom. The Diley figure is 24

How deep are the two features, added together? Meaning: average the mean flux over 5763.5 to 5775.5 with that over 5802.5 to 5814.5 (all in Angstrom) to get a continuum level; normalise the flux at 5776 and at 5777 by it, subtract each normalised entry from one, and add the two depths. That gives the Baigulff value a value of -0.15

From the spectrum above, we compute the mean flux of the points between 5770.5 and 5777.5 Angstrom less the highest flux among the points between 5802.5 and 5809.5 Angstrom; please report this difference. -1.2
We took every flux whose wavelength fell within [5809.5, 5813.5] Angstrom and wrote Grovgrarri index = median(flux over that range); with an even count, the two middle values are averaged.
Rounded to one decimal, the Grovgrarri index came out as 2.8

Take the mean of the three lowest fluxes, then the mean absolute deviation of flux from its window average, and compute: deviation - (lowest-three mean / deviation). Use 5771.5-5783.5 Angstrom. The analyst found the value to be -4.9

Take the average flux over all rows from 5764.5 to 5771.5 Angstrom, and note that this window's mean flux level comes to 2.94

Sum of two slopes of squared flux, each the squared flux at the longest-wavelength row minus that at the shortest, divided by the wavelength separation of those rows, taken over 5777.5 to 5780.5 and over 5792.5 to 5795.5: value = 4.5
